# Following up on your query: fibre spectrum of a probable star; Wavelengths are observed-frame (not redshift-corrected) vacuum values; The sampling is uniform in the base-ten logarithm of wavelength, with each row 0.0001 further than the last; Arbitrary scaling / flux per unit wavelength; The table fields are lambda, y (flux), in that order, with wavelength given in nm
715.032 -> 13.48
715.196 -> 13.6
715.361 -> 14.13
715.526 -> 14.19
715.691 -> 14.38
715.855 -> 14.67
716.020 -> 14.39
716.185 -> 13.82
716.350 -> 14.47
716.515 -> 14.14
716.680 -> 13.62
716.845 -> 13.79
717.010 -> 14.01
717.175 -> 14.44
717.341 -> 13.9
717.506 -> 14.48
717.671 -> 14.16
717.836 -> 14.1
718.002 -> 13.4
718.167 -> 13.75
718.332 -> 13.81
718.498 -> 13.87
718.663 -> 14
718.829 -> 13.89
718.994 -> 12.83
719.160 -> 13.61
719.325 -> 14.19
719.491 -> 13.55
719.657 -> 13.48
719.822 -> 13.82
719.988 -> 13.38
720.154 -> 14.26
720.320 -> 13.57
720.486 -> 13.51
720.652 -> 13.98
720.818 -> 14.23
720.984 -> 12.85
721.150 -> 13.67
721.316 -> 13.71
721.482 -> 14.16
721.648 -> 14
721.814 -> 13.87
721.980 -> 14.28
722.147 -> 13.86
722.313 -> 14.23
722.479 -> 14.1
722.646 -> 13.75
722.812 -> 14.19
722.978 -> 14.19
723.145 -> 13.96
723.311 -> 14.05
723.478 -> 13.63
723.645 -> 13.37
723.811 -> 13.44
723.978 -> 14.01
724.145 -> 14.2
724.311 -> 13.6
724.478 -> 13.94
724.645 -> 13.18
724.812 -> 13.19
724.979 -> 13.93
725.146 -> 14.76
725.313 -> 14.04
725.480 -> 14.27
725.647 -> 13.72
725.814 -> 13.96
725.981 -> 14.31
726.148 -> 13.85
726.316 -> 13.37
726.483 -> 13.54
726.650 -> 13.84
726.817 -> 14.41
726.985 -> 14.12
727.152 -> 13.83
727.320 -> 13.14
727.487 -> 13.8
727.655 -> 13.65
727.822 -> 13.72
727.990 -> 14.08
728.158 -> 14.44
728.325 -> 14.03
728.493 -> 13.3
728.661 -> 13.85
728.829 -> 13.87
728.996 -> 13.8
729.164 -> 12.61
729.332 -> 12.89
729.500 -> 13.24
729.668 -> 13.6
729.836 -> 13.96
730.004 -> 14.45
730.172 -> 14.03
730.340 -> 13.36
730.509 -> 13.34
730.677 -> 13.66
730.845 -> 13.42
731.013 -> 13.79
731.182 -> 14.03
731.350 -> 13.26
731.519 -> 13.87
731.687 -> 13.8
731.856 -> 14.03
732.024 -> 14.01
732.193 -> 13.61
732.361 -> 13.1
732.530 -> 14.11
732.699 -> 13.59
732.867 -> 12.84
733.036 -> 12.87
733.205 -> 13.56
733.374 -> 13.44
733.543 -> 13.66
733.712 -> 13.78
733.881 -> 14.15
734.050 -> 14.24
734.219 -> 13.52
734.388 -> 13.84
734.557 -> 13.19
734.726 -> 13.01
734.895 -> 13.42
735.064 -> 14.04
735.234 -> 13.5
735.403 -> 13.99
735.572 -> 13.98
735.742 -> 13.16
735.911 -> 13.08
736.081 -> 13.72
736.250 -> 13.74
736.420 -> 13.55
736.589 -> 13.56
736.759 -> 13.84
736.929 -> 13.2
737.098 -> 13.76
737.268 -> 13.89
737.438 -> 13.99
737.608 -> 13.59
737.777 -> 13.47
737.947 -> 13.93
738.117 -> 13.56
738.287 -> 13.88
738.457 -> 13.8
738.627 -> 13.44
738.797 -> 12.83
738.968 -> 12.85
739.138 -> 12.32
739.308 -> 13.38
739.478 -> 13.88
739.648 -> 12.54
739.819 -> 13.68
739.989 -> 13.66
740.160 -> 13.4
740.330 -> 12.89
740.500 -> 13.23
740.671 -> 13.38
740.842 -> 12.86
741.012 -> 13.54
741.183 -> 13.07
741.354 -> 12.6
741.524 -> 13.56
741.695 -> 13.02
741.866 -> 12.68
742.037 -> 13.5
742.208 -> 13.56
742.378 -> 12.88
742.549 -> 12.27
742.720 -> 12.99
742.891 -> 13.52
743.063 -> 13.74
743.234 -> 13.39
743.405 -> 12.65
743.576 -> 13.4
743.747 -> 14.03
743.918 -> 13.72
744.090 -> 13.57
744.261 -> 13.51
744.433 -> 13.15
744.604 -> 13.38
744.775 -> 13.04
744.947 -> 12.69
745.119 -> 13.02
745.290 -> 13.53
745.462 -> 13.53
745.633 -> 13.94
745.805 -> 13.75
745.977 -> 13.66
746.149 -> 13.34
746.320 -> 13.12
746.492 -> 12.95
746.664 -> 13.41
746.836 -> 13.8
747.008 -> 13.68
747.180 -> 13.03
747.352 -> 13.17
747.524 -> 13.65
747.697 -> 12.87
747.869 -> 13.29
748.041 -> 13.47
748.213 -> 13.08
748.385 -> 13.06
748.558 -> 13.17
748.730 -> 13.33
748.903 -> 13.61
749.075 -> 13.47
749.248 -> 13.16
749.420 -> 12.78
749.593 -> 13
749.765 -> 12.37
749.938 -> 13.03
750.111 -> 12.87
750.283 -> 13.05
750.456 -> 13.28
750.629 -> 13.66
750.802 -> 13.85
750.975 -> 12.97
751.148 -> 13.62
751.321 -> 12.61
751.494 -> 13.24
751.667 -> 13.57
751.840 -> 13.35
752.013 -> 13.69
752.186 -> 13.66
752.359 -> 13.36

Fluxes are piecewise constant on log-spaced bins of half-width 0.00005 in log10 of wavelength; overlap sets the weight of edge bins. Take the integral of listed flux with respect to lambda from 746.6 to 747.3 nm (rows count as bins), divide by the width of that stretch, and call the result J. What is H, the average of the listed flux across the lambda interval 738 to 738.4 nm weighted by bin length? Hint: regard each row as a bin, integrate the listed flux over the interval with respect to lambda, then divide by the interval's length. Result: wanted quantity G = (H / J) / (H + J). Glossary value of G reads 0.0375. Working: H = 13.7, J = 13.5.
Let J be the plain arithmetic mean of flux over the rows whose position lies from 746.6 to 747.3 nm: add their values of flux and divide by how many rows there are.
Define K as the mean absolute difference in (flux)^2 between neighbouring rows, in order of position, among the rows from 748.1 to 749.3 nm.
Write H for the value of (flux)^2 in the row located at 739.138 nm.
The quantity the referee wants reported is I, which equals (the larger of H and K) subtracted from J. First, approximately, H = 152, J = 13.5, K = 5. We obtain -138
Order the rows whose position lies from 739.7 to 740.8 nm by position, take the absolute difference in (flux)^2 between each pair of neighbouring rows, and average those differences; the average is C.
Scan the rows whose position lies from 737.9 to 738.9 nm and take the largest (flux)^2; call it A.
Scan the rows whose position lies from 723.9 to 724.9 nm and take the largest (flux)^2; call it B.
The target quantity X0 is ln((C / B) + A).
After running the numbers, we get 5.27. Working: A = 194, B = 202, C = 7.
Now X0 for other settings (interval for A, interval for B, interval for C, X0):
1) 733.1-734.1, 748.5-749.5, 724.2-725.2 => 5.31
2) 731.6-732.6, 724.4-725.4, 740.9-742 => 5.29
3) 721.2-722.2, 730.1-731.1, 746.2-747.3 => 5.32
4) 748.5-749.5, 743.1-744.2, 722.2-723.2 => 5.22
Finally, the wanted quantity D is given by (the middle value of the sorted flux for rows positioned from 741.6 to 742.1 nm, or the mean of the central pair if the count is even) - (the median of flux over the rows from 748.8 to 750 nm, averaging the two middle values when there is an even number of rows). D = 0.0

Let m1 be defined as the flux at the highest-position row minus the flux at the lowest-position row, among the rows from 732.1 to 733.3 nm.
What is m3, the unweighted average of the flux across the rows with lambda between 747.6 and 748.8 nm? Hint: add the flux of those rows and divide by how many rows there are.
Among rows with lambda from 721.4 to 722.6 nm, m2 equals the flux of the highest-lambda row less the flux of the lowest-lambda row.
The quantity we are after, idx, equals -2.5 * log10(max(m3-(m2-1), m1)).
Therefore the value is -2.88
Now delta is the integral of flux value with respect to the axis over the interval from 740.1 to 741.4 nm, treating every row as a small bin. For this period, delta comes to 17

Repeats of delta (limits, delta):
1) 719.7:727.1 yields 103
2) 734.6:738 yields 46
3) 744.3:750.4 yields 81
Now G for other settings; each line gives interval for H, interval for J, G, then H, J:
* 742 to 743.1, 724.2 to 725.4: 0.0353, 13.2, 13.8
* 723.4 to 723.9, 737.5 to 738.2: 0.0364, 13.5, 13.7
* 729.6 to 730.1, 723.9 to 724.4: 0.0360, 14.0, 13.9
